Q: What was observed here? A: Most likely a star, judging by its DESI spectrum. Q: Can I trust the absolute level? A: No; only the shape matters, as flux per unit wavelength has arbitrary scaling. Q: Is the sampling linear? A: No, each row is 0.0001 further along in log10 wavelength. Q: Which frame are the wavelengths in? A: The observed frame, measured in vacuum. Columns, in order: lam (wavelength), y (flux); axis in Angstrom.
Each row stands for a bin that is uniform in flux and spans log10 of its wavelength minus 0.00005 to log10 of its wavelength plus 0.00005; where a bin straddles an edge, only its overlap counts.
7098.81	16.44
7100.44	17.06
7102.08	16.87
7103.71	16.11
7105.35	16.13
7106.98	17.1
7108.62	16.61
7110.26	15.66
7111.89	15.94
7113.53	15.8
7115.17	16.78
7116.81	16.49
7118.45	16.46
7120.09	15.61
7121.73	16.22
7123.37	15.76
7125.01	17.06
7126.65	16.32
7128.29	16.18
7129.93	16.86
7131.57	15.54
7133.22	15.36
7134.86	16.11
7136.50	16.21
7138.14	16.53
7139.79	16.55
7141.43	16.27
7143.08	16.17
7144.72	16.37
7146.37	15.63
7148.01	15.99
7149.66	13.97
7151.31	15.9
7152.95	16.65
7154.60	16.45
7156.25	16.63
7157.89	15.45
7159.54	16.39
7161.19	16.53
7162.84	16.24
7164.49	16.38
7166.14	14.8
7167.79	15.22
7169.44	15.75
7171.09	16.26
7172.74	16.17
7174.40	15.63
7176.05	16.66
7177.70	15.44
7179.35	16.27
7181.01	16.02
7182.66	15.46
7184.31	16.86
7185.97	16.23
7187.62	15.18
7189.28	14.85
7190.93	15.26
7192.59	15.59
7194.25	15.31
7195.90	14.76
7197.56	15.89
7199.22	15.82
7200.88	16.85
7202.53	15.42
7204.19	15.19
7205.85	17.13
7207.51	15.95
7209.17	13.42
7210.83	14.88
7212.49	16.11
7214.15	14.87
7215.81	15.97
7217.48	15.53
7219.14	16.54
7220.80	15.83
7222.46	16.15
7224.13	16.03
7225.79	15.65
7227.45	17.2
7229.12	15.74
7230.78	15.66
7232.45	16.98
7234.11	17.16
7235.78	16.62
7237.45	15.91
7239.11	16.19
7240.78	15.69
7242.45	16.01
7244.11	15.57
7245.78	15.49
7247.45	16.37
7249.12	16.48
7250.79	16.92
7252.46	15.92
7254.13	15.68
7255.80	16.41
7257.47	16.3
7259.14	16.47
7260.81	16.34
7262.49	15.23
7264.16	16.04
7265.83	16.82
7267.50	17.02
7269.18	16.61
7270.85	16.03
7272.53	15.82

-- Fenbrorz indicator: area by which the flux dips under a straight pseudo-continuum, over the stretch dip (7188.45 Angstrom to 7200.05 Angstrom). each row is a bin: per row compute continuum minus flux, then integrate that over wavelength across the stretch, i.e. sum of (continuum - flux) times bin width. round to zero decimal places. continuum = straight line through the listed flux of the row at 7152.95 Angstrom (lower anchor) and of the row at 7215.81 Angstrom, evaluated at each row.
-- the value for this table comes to 10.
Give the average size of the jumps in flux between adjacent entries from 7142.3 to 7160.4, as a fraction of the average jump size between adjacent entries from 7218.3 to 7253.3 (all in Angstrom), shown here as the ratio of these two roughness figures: 1.49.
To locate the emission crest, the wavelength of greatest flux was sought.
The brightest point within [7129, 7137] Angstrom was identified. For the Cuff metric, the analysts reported 7129.93 Angstrom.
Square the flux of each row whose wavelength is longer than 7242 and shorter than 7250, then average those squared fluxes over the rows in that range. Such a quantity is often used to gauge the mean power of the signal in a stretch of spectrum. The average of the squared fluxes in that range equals 256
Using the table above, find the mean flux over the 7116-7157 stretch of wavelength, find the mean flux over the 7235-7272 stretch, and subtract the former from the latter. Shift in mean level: 0.1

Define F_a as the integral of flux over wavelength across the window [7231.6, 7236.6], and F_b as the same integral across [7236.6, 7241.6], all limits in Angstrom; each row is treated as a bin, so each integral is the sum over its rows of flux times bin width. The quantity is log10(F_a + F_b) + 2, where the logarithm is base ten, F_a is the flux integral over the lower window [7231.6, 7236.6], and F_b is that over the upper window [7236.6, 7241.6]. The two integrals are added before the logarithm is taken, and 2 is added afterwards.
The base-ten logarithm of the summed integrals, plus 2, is 4.22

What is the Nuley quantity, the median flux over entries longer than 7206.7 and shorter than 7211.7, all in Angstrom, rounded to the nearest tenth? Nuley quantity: 14.9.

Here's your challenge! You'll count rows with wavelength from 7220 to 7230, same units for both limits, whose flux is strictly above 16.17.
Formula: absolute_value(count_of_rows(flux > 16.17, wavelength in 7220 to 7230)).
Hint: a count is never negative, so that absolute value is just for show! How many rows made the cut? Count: 1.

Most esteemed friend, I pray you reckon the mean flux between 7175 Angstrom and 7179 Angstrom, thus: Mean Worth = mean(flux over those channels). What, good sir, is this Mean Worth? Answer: 16.1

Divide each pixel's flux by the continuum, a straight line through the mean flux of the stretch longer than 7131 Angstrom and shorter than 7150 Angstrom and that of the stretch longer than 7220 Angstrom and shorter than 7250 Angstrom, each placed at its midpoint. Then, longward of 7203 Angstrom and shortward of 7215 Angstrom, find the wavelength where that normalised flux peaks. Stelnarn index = 7205.85 Angstrom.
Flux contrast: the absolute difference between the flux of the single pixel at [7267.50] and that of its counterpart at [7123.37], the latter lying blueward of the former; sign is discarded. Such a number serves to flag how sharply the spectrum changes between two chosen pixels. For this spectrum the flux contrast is 1.3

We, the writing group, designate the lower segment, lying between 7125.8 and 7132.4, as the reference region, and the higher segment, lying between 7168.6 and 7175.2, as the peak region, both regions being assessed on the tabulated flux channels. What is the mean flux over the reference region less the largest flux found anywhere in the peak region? -0.04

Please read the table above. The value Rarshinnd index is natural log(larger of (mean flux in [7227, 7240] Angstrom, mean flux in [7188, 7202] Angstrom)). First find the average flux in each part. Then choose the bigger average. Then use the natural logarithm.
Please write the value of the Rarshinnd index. 2.80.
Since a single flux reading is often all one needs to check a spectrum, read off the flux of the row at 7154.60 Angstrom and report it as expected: 16.45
